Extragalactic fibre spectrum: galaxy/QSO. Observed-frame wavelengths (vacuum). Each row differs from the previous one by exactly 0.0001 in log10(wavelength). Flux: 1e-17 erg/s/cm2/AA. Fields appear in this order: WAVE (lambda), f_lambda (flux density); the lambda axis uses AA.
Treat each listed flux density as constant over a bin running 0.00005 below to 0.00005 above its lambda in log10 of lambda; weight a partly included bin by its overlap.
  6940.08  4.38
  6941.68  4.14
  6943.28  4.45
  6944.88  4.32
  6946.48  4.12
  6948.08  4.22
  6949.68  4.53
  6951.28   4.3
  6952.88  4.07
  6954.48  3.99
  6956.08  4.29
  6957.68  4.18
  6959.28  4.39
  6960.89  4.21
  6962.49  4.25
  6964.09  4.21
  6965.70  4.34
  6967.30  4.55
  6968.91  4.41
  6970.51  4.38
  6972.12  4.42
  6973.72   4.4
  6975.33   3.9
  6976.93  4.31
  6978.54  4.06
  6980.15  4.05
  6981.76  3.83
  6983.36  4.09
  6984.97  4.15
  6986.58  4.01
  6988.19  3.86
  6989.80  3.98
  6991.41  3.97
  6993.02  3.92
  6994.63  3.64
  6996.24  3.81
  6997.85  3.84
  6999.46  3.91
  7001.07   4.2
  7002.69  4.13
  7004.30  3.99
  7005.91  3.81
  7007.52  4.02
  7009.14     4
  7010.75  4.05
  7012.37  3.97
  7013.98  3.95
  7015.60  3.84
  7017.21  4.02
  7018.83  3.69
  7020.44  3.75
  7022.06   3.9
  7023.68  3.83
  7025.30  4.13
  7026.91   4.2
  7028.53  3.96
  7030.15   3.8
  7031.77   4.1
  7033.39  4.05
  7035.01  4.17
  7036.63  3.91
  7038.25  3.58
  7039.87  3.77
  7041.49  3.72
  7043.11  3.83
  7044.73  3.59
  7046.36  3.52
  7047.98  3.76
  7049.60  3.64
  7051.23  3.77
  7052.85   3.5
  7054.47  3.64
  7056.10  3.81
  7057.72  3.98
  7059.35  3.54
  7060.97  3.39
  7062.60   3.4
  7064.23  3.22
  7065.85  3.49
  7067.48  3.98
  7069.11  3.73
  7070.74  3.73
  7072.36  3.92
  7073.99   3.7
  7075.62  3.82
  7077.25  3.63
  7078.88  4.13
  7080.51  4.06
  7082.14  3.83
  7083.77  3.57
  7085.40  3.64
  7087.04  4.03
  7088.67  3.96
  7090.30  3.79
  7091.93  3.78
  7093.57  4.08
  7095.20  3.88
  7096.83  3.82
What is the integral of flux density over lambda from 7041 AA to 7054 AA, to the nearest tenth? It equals 47.6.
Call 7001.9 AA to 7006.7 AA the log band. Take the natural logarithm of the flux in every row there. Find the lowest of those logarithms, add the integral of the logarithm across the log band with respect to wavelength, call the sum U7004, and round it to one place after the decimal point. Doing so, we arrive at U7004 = 8.0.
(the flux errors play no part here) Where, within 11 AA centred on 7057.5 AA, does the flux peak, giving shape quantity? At 7057.72 AA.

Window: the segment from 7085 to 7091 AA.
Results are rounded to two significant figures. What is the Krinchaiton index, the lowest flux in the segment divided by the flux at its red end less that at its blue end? 24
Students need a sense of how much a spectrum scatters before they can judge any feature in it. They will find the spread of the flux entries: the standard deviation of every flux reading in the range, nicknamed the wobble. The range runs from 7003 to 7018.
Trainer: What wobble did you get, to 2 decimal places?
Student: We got 0.08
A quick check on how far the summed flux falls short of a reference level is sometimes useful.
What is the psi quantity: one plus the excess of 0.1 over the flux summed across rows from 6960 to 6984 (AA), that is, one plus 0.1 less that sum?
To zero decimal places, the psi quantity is -62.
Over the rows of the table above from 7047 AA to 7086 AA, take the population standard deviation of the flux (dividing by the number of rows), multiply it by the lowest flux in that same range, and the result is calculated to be 0.70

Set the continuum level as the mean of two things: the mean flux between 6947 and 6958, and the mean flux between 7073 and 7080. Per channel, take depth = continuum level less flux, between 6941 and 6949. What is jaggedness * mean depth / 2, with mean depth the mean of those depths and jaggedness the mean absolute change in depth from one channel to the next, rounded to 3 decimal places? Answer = -0.021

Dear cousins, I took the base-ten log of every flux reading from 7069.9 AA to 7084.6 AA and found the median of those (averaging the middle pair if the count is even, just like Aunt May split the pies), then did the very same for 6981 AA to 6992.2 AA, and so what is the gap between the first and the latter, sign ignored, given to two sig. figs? 0.018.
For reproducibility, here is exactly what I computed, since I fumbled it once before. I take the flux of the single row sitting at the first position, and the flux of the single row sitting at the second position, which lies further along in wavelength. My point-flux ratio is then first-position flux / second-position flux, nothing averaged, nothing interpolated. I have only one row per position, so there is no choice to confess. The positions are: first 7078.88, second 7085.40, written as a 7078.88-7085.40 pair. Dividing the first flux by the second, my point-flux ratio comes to 1.13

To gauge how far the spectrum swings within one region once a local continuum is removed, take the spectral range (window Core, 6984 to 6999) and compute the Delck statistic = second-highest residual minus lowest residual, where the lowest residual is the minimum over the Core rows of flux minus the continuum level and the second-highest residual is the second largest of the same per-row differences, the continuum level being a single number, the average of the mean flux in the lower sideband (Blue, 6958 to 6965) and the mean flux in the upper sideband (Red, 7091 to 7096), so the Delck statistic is 0.37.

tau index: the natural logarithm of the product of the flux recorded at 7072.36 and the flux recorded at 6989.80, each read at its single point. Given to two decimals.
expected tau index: 2.75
